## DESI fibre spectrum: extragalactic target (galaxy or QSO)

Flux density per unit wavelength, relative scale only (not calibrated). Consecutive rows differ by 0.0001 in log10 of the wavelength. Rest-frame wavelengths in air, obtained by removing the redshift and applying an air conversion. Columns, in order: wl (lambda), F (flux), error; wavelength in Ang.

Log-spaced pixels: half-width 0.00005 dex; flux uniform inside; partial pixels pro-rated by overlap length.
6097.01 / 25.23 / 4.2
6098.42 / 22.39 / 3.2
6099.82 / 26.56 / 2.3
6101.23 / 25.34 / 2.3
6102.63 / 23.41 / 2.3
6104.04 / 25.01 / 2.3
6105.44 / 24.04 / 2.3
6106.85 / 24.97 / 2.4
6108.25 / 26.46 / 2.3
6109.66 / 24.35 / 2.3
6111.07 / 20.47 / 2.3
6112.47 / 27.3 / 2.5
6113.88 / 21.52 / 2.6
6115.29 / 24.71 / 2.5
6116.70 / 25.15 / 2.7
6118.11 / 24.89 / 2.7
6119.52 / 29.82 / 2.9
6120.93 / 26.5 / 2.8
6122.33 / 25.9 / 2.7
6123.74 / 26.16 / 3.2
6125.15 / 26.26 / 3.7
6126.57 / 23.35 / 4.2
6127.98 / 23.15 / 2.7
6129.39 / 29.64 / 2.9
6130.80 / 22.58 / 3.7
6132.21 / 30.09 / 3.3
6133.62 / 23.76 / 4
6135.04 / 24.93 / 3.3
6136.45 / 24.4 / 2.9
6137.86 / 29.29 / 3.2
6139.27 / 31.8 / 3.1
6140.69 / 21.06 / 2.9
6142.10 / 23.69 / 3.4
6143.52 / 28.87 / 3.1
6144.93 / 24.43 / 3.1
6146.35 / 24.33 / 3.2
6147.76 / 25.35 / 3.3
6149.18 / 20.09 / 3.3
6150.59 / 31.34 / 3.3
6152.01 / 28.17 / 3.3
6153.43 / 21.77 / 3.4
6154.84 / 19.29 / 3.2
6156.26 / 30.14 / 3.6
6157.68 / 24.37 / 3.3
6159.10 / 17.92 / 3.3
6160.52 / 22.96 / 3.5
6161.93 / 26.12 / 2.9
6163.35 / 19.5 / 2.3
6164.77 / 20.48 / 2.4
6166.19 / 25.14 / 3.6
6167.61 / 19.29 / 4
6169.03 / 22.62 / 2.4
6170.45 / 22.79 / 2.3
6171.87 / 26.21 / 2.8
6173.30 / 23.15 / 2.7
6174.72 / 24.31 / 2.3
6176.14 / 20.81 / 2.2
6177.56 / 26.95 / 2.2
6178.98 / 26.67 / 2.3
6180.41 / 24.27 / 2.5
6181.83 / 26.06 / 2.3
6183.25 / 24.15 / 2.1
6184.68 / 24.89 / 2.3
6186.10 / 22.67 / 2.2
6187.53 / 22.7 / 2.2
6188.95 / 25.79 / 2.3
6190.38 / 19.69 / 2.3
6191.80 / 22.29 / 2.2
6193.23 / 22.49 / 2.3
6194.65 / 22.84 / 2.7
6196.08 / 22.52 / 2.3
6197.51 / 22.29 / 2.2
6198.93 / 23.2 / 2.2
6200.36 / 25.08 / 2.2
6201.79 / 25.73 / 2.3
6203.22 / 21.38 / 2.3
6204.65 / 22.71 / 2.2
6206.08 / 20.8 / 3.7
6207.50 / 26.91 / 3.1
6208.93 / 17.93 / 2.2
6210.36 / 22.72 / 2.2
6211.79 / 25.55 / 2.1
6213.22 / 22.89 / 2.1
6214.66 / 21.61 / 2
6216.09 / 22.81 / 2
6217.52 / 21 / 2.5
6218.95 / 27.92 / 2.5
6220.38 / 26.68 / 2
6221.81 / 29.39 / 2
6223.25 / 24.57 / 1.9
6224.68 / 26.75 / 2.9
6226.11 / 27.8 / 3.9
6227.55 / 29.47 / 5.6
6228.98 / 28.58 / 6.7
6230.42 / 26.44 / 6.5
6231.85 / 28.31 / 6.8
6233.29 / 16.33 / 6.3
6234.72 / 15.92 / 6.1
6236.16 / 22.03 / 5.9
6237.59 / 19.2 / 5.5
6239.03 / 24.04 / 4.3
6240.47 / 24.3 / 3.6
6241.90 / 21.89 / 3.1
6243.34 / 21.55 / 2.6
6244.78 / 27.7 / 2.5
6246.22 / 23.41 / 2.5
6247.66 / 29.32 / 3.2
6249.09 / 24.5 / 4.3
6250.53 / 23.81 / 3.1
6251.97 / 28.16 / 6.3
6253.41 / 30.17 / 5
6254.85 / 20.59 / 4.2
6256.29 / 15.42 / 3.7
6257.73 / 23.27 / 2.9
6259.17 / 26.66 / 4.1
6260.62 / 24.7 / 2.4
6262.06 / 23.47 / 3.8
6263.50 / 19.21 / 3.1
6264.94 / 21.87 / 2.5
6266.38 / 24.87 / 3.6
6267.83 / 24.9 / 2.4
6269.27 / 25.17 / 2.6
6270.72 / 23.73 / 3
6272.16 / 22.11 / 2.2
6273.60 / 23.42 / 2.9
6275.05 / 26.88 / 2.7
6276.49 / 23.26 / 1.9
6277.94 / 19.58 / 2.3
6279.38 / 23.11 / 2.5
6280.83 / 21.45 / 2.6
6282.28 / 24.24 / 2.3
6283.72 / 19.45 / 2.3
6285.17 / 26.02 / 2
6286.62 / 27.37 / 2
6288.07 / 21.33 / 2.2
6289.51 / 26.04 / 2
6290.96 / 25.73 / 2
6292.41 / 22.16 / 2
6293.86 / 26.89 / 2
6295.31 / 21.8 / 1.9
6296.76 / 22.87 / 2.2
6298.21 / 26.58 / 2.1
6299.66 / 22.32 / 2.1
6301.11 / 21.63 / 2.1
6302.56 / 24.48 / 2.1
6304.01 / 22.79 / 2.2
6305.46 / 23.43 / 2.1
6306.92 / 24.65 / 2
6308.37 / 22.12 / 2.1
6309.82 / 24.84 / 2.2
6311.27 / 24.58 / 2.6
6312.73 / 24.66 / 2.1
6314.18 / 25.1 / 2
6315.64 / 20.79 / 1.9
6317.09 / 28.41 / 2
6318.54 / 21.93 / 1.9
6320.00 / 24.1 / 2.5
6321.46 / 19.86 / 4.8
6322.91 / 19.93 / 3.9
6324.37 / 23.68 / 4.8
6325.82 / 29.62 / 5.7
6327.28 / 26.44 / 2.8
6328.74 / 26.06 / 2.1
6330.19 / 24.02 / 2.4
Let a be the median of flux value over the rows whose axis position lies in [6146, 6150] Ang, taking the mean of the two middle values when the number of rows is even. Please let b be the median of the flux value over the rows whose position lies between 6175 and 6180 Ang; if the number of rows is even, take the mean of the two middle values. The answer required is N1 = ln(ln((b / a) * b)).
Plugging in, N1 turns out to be 1.22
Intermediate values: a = 24.3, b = 27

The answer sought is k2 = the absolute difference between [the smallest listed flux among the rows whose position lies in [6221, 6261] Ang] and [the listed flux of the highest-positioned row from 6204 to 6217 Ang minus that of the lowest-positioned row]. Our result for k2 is 15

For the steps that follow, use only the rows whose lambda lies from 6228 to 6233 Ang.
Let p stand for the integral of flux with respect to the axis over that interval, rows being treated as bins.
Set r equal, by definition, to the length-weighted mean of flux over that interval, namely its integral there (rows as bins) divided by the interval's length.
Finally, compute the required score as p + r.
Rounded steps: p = 134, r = 26.9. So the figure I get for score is 161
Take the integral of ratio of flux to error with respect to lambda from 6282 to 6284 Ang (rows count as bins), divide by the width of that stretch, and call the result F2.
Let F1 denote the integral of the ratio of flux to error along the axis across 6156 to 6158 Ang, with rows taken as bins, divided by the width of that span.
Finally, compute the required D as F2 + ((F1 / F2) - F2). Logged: 0.82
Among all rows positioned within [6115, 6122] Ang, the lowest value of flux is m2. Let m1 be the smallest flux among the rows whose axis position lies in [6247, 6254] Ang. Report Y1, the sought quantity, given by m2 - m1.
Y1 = 0.9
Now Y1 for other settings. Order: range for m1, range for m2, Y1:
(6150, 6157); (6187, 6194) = 0.4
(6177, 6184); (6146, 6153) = -4.1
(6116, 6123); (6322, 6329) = -5.0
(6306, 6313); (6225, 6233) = 4.3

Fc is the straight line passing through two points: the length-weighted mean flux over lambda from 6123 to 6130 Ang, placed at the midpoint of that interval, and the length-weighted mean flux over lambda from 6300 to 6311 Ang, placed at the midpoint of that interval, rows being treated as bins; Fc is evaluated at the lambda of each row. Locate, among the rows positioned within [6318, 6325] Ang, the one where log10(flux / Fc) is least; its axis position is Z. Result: 6321.46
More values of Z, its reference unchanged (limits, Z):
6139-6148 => 6140.69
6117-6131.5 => 6130.80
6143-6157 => 6154.84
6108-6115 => 6111.07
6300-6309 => 6301.11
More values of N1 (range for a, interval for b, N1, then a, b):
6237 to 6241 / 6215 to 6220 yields 1.12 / 24.0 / 23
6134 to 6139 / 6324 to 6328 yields 1.20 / 24.9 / 26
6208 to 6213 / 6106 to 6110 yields 1.20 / 22.7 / 25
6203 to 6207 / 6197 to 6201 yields 1.17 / 21.4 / 23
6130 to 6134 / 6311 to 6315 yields 1.18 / 23.8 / 25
